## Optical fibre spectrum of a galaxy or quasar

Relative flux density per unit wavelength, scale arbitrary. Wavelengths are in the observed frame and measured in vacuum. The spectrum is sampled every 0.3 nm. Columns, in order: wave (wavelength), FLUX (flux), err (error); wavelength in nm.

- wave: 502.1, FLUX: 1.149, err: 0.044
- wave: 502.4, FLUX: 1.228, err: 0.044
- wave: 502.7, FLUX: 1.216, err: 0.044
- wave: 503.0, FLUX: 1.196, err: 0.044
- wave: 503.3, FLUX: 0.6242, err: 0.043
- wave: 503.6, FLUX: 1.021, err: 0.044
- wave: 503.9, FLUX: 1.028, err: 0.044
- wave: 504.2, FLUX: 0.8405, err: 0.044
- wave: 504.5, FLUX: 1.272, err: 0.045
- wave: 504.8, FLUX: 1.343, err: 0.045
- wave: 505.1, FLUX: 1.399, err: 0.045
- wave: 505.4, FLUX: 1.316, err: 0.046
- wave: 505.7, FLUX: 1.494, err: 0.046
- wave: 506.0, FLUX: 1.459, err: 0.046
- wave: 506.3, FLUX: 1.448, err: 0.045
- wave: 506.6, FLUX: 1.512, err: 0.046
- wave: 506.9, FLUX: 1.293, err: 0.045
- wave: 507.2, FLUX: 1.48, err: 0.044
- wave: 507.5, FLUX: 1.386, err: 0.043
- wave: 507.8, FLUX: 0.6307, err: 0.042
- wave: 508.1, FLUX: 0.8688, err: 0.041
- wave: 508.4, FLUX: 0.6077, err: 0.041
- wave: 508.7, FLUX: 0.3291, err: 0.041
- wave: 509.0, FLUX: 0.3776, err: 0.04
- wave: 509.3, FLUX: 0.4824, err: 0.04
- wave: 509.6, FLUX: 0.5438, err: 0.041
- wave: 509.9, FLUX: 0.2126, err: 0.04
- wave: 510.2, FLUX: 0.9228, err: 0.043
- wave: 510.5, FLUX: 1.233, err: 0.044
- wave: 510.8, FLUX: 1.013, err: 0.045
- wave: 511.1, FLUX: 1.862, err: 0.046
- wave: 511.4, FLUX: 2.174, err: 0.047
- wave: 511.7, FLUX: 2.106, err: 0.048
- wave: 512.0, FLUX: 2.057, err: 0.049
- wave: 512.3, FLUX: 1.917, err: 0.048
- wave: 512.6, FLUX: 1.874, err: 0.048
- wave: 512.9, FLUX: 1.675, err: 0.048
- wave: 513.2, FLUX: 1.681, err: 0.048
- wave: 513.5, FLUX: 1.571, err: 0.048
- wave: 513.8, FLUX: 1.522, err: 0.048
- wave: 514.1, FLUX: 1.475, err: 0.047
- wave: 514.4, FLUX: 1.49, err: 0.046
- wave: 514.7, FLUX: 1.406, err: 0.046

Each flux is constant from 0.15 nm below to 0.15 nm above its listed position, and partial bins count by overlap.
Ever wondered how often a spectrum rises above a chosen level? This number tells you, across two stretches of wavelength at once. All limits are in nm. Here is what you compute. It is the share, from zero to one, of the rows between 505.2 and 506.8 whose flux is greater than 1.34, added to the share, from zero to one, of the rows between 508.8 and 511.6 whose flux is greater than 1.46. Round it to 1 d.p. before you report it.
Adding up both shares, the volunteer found 1.0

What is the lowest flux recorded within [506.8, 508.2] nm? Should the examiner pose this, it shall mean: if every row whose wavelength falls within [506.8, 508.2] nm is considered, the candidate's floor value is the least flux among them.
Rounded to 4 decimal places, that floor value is 0.6307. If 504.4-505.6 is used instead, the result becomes 1.2720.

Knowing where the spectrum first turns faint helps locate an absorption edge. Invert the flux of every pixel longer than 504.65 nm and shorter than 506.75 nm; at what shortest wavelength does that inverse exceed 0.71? 504.8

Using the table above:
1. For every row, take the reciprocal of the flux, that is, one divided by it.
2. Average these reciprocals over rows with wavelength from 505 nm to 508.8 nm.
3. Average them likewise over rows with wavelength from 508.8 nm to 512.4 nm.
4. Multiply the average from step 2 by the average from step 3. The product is 1.47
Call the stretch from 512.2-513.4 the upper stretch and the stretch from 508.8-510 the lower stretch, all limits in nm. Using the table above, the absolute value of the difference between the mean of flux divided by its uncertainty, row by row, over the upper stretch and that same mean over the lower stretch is 27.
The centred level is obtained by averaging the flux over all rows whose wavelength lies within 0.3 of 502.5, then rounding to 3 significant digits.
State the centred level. 1.22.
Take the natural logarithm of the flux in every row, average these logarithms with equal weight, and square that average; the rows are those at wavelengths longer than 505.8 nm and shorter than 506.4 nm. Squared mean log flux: 0.14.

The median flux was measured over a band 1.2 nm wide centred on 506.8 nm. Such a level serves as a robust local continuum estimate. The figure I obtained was 1.5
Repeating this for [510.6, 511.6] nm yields 1.9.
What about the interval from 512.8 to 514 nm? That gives 1.6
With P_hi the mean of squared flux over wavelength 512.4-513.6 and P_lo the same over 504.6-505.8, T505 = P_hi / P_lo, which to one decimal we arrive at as 1.5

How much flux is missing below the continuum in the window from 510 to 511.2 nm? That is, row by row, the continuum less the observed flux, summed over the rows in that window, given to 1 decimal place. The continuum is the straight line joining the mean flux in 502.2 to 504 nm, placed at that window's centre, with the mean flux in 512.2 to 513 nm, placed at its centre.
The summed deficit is 1.6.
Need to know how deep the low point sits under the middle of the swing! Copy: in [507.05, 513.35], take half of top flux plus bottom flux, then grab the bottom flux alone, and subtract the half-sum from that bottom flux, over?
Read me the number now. -0.98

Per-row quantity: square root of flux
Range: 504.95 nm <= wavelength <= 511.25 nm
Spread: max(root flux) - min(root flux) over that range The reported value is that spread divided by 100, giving 0.0090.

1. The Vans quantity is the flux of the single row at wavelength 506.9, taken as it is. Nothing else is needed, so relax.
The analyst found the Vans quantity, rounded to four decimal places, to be 1.2930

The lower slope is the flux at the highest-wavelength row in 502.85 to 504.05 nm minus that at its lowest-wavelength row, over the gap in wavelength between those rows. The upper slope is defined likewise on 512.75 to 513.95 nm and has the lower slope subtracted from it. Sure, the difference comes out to 0.02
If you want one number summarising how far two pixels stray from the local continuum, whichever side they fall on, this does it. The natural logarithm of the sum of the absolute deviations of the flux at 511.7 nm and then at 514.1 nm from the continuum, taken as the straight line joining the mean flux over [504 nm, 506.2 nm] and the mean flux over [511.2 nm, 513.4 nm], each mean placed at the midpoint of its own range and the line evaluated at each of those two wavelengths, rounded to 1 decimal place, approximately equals -0.2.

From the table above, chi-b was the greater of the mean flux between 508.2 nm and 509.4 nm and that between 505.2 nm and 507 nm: 1.42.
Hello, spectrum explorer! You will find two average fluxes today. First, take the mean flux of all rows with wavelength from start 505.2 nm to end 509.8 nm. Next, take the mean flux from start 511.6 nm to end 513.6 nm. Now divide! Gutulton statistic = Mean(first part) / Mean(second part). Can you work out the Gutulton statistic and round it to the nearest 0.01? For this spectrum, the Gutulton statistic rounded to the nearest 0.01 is 0.55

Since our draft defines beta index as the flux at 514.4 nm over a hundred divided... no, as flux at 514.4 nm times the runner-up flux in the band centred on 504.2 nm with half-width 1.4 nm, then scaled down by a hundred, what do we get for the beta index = 0.020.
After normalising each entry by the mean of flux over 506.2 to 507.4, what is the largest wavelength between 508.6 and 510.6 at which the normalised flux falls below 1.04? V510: 510.5 nm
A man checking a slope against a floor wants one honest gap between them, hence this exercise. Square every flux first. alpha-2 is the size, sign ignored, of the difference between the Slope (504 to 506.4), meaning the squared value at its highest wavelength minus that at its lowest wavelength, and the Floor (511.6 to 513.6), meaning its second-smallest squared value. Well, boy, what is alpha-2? 1.4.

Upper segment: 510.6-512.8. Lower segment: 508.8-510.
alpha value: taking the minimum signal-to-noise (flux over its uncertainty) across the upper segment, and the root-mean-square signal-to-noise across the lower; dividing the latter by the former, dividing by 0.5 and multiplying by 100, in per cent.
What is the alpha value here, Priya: 93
